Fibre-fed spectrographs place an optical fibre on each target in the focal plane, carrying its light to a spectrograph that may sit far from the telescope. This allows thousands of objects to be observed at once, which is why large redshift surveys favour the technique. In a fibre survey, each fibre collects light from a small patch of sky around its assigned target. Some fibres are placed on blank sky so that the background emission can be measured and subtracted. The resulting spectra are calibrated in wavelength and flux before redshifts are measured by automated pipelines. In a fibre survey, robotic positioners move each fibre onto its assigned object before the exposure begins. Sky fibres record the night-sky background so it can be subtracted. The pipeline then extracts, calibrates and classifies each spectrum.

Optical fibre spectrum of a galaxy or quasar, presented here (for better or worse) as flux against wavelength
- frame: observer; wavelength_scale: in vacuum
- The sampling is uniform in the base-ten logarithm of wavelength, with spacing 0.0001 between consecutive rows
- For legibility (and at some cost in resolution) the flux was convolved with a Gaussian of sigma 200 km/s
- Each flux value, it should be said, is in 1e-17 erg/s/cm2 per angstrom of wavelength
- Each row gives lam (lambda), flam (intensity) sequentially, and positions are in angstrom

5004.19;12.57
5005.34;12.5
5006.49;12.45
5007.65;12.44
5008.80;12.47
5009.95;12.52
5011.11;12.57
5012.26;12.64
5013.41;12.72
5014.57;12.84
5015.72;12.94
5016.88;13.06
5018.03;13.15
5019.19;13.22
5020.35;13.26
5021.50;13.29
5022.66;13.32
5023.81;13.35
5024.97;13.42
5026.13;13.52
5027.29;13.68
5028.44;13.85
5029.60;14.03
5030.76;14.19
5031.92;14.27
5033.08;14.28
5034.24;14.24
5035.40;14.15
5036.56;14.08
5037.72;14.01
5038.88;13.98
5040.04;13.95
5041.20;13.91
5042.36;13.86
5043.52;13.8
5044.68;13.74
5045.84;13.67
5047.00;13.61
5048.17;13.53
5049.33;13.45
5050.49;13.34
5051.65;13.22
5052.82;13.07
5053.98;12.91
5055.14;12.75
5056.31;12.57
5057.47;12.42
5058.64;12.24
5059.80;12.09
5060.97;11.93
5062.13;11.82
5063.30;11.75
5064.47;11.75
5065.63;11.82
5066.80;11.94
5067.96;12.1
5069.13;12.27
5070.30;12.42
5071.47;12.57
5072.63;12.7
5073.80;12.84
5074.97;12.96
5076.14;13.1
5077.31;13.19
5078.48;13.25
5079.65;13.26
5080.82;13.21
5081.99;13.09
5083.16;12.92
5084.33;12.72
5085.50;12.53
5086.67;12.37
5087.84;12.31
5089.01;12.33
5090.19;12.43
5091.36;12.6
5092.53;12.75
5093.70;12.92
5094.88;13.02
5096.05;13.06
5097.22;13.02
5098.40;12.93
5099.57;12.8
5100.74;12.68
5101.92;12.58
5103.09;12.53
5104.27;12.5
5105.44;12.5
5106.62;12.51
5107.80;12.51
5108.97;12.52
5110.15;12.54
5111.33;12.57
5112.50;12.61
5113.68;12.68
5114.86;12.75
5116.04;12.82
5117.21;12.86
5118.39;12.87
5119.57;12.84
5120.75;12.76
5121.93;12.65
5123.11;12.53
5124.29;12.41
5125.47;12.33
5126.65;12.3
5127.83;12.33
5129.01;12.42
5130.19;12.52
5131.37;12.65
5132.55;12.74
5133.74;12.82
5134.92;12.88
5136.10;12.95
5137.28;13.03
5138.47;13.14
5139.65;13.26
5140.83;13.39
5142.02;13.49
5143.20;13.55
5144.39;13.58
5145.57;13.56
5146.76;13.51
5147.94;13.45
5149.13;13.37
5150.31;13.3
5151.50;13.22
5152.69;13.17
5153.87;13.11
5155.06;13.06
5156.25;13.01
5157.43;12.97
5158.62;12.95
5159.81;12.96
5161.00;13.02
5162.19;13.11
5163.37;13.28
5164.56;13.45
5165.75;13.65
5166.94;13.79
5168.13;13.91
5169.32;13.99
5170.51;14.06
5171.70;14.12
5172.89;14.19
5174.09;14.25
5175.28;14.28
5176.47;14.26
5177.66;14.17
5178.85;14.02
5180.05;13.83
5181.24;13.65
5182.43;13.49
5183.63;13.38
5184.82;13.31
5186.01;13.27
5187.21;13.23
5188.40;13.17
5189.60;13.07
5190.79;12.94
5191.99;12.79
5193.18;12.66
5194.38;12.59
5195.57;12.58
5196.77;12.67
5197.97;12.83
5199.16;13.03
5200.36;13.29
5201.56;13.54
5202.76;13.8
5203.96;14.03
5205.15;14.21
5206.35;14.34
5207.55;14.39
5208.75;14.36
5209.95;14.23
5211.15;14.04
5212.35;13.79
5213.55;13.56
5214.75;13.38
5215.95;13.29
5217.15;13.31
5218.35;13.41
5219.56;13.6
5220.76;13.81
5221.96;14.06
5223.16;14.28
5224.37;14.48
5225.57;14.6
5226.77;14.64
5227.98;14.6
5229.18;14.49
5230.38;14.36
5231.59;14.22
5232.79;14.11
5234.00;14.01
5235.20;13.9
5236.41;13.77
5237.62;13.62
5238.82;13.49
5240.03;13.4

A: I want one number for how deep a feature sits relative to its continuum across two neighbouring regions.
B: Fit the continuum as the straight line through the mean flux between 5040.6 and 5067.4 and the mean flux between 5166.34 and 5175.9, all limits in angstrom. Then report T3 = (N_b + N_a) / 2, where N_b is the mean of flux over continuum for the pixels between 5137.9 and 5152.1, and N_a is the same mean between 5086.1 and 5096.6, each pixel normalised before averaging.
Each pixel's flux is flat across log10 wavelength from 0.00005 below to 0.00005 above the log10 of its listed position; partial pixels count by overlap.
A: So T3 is 0.963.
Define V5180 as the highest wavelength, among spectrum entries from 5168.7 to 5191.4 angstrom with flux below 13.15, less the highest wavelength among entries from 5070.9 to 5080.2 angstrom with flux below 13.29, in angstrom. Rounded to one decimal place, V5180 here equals 111.1 angstrom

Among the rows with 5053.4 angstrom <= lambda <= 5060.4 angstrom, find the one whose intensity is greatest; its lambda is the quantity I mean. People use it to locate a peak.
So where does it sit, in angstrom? 5053.98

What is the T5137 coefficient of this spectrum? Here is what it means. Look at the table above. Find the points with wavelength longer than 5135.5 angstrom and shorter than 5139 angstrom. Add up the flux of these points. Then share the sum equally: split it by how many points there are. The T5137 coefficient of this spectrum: 13.0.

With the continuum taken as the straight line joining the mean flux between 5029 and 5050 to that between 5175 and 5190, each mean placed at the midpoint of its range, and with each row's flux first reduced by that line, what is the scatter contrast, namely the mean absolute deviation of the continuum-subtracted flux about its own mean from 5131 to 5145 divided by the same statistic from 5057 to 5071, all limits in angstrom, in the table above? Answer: 1.36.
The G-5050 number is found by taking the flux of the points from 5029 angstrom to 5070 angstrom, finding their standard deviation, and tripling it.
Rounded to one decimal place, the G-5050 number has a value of 2.7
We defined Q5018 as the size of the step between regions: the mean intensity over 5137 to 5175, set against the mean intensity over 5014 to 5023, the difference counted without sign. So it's 0.3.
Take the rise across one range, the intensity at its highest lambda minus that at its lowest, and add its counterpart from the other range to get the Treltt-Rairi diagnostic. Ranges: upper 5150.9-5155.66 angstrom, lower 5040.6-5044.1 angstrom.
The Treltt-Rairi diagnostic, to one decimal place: -0.3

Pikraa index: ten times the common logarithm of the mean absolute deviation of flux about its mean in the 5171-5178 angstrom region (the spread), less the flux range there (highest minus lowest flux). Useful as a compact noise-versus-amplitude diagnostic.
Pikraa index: -13.0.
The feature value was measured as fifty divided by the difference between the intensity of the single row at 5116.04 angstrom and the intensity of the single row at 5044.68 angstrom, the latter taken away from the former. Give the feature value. -54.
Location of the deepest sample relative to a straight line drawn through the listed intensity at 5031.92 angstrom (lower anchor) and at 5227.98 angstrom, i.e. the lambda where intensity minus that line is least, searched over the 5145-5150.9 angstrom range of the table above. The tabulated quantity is 5150.31 angstrom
